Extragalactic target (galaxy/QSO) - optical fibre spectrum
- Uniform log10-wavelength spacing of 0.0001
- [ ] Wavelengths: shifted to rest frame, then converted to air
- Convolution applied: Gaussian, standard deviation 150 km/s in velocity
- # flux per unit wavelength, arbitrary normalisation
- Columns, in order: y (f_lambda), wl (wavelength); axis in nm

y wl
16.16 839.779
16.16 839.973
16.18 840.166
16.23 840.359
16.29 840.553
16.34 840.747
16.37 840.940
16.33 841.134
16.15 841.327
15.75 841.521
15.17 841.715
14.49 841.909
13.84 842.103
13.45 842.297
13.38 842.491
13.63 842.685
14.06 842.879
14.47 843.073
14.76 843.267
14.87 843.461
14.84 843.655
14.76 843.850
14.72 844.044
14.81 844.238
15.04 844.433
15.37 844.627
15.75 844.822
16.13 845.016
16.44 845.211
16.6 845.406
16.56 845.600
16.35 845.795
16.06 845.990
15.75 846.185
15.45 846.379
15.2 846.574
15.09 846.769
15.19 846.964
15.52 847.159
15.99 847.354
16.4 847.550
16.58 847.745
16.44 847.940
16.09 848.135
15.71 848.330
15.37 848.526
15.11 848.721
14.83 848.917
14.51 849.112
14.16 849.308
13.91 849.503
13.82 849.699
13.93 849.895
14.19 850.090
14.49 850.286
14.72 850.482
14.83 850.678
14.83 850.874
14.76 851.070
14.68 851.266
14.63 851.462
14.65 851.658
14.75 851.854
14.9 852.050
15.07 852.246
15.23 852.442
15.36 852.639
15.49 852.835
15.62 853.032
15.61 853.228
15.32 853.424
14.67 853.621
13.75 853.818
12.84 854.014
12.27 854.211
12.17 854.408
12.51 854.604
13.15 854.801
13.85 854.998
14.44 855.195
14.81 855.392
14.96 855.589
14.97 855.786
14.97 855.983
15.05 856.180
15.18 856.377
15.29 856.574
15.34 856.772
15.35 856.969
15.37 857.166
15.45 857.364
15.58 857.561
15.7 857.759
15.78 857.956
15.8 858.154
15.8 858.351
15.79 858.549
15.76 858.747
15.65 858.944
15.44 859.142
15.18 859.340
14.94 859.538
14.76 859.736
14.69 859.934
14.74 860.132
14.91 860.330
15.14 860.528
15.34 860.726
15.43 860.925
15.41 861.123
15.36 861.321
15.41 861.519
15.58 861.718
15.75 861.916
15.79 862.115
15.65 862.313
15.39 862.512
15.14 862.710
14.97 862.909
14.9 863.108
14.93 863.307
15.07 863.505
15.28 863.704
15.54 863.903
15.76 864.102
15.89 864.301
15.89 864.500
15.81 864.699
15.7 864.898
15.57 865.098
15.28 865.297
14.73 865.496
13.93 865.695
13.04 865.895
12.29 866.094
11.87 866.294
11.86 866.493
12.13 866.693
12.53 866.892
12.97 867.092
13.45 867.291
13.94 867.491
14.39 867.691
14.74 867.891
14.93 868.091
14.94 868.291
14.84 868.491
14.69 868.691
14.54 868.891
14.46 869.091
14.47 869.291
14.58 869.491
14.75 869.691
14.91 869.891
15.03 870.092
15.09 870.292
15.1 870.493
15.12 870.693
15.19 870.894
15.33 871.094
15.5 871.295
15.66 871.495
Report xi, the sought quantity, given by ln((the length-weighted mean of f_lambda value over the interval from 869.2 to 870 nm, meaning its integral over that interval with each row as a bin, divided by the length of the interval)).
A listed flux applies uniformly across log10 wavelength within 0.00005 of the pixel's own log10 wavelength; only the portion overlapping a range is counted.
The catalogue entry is 2.69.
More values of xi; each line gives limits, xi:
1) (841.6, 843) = 2.64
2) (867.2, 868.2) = 2.66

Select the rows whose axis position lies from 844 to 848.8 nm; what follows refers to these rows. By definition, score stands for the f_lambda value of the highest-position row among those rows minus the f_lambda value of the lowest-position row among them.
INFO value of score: 0.4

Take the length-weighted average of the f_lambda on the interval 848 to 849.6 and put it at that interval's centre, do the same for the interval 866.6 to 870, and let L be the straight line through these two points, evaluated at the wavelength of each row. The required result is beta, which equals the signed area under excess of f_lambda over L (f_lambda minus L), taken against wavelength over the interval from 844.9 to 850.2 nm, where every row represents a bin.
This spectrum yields 2.1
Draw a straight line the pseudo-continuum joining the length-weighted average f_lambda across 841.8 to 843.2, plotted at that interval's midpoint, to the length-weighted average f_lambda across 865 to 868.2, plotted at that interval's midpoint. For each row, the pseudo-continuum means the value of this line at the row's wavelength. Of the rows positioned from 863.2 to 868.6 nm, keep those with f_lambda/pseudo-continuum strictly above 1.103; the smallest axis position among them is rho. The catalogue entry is 863.505 nm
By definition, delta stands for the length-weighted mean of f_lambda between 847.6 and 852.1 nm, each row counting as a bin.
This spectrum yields 14.9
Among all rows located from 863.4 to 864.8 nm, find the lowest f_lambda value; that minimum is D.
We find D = 15.07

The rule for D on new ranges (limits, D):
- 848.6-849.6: 13.91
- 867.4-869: 13.94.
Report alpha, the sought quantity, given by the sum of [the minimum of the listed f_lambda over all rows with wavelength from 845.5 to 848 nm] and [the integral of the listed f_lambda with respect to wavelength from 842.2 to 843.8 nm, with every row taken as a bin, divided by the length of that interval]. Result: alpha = 29.3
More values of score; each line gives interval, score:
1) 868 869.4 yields -0.5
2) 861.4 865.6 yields -0.7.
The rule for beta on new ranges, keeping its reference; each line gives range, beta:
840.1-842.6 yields 0.1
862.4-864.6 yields 2.1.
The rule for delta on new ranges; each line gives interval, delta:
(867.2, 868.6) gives 14.5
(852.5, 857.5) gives 14.6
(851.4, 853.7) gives 15.1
